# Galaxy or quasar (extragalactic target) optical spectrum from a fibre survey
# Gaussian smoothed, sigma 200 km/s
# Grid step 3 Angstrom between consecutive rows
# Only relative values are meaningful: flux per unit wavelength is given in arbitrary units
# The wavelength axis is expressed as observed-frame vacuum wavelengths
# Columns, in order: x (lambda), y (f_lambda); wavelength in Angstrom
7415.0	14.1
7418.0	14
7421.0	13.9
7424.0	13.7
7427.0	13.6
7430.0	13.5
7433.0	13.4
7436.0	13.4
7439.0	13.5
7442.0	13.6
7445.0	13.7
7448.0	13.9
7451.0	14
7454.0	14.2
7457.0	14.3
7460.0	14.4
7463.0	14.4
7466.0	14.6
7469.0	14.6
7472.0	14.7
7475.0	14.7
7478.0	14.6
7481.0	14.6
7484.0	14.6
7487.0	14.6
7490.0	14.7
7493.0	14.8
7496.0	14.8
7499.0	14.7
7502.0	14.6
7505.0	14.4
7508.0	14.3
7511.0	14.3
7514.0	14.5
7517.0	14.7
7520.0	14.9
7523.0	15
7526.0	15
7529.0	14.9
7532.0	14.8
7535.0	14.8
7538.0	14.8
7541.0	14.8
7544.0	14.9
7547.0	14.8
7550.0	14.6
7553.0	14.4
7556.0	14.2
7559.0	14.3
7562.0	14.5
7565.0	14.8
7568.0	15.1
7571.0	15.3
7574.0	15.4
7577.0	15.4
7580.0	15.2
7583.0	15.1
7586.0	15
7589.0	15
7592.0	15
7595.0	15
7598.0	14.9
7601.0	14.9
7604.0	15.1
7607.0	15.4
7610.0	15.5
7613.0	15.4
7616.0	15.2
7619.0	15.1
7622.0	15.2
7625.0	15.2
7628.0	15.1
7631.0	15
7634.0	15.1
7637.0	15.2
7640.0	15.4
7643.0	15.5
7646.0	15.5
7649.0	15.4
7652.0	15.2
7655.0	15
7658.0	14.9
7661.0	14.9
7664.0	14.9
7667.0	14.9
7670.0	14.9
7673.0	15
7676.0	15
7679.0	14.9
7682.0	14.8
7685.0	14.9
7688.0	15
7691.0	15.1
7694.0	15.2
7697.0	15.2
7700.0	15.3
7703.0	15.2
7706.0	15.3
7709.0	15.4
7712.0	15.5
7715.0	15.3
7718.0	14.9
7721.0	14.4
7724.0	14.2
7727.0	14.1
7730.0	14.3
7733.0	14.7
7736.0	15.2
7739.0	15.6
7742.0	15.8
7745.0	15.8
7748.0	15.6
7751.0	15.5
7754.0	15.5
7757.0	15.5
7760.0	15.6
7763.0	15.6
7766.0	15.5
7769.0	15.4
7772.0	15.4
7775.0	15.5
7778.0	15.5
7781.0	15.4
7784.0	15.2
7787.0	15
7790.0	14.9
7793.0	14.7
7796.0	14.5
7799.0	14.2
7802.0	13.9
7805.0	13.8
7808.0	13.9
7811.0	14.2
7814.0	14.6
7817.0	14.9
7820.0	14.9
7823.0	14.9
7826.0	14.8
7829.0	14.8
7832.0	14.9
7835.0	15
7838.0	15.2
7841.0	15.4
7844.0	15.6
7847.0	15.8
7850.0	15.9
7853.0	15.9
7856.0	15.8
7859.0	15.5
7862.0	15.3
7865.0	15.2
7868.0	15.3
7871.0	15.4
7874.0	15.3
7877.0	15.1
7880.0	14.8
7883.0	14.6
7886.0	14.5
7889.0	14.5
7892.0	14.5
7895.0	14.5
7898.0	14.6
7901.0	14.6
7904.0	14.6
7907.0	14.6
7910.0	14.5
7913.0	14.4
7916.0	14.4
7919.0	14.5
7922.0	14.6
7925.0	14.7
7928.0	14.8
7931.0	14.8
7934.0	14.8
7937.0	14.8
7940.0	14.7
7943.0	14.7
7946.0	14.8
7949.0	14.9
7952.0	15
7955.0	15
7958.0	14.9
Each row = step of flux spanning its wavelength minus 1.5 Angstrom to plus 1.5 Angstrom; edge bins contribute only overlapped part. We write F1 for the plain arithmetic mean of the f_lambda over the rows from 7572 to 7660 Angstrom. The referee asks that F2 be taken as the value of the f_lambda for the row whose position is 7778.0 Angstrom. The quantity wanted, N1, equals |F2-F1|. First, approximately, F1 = 15.2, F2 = 15.5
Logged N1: 0.3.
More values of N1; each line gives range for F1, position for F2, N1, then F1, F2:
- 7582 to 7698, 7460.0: 0.7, 15.1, 14.4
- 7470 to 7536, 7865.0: 0.5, 14.7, 15.2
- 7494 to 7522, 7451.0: 0.6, 14.6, 14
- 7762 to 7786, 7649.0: 0.0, 15.4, 15.4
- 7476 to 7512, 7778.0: 0.9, 14.6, 15.5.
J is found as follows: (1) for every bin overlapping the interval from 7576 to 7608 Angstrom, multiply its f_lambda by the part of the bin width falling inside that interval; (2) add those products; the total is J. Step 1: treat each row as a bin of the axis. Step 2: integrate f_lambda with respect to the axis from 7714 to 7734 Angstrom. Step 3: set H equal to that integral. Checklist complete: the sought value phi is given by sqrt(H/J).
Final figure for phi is 0.8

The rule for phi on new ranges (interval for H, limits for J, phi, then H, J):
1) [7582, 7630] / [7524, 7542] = 1.6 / 726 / 267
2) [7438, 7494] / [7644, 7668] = 1.5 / 803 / 362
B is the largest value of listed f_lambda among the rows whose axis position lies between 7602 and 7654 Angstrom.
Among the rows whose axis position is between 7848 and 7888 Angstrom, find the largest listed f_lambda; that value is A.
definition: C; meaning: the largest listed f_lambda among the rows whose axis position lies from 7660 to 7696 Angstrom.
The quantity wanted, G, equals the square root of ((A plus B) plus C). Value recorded 6.83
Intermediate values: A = 15.9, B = 15.5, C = 15.2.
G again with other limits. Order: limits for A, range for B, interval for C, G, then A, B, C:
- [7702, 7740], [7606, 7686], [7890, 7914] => 6.76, 15.6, 15.5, 14.6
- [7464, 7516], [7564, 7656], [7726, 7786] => 6.79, 14.8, 15.5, 15.8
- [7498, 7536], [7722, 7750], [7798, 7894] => 6.83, 15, 15.8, 15.9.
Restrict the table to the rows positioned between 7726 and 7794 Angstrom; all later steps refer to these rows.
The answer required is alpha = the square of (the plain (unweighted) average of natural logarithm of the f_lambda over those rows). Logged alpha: 7.43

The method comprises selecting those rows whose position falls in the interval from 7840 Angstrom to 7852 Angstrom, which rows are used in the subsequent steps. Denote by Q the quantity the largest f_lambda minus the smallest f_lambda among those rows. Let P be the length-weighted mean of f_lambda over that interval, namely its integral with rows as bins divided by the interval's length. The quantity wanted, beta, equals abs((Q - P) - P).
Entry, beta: 30.9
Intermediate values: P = 15.7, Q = 0.5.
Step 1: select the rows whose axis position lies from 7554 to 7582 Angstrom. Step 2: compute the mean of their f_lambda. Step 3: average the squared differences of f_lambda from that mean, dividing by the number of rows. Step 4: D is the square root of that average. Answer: 0.45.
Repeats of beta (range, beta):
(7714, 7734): 27.9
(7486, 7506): 28.9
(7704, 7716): 30.5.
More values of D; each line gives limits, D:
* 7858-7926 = 0.36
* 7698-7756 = 0.53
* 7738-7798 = 0.34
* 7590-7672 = 0.21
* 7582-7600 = 0.06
